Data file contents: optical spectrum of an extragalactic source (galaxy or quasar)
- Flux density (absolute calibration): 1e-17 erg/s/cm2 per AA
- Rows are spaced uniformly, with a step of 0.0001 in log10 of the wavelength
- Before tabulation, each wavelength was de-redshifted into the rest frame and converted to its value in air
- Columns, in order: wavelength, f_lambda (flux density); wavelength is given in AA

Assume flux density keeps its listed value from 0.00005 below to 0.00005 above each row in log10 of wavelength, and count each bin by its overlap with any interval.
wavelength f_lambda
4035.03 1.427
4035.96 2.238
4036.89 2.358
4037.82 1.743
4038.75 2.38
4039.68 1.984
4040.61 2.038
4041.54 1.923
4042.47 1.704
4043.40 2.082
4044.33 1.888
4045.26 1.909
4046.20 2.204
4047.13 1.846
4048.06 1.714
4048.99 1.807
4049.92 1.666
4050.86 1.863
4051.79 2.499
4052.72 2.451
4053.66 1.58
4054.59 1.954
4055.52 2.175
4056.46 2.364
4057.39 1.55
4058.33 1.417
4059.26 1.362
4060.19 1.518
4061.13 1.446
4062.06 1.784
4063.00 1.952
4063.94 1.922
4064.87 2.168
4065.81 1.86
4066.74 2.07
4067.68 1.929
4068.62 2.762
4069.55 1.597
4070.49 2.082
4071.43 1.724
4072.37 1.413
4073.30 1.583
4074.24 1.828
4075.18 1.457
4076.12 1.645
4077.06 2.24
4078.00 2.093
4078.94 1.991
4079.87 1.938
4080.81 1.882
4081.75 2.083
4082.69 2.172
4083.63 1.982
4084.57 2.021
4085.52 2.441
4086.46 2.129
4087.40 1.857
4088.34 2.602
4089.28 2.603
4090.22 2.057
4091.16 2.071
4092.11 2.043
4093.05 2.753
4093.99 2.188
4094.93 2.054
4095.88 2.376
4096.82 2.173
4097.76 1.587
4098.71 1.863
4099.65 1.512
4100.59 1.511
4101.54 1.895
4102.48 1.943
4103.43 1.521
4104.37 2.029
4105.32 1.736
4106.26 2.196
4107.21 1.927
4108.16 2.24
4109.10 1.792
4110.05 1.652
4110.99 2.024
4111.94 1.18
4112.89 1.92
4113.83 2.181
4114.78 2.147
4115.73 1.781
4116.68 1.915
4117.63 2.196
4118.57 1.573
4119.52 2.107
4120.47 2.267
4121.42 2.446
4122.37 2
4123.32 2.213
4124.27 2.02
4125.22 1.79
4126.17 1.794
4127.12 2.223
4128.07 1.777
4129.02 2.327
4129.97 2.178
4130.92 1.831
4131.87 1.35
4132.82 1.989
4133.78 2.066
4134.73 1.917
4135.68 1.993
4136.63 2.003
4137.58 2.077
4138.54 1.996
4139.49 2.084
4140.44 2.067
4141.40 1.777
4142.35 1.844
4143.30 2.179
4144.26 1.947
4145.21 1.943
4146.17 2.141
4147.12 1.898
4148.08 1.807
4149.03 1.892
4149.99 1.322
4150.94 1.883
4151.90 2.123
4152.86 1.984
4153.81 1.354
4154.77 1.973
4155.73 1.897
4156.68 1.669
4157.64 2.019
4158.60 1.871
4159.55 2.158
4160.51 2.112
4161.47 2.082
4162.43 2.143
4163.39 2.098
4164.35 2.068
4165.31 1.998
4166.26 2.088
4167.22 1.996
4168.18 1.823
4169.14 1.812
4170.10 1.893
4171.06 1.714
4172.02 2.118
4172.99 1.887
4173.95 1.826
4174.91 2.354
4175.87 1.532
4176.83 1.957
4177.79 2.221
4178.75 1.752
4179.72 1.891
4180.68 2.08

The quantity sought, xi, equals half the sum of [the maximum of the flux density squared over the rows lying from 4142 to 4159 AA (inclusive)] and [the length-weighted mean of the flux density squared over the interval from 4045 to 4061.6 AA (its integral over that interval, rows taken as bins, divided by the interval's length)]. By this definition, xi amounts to 4.1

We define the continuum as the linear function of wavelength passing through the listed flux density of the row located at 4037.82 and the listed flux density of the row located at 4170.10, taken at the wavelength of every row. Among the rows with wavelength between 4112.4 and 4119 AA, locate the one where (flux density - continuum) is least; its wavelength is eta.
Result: 4118.57 AA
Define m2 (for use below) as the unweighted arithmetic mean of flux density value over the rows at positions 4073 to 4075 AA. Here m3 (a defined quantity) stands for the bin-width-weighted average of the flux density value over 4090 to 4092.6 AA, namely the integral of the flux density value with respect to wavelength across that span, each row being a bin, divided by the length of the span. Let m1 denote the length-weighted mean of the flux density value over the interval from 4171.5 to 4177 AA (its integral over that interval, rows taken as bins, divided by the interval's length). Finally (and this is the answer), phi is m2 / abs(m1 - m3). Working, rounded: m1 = 1.94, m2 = 1.71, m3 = 2.06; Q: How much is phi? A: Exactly 14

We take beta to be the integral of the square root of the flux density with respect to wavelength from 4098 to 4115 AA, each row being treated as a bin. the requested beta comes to 23.0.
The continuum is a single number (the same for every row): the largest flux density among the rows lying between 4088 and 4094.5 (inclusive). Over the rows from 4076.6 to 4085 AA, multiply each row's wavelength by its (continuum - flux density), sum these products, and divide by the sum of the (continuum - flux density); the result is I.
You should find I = 4080.9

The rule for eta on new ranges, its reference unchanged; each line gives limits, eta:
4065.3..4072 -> 4069.55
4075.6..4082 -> 4076.12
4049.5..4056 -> 4053.66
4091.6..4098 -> 4097.76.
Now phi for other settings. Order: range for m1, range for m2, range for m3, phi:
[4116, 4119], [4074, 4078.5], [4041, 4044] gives 136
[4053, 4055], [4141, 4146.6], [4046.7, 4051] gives 39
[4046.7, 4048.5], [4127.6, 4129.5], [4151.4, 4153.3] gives 8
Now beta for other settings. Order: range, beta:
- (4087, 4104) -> 24.2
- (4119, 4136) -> 24.1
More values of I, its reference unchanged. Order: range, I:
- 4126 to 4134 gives 4130.1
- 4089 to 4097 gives 4093.2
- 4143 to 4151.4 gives 4147.6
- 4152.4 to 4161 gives 4156.3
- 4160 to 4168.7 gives 4164.6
